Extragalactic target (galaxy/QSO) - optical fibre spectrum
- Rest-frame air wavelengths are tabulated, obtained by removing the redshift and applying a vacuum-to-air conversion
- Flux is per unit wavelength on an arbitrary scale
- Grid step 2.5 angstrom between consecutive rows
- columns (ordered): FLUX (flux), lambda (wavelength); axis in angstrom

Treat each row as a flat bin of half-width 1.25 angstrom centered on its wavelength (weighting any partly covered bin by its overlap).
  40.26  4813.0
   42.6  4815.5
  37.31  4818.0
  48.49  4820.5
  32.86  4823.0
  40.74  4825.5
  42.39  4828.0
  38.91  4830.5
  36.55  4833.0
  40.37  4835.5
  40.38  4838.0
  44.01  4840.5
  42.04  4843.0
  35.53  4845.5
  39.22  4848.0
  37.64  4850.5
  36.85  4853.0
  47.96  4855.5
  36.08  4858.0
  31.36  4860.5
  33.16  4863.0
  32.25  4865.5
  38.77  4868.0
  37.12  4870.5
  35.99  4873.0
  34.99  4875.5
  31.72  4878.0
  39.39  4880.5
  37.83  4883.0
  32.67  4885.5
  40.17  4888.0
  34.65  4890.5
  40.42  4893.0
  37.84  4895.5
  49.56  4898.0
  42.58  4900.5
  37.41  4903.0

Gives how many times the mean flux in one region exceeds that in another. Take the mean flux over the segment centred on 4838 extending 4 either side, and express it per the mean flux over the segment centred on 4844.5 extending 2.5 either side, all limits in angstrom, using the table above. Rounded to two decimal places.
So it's 1.07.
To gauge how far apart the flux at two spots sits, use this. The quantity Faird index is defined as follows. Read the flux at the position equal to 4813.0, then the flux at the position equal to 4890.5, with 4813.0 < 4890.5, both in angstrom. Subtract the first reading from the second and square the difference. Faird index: 31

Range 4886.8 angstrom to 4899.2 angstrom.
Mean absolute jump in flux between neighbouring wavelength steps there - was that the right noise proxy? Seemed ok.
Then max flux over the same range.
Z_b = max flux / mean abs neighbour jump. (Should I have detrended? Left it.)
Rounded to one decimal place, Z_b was 7.7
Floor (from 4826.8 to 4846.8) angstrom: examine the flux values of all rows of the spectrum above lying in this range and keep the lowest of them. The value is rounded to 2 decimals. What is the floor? 35.53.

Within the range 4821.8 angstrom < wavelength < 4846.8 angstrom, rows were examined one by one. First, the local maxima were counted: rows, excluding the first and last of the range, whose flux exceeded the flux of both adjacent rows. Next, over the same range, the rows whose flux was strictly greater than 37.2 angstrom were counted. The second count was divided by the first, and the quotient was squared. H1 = 12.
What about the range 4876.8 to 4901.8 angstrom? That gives 3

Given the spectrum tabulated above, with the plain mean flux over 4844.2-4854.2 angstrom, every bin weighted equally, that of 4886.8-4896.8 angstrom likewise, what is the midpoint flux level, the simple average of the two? 37.8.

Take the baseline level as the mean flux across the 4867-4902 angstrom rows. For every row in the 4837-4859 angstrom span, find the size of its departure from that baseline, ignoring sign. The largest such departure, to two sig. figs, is 9.8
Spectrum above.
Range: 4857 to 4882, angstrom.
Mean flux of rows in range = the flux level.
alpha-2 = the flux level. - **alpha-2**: 35.1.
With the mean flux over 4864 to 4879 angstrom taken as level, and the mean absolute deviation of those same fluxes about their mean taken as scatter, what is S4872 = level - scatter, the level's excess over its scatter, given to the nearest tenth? 33.0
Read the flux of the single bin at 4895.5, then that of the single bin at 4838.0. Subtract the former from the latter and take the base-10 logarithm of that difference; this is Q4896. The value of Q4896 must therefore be 0.40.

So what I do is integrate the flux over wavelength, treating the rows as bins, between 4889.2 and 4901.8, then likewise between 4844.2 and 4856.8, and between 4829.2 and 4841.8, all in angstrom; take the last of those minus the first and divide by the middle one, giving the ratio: -0.024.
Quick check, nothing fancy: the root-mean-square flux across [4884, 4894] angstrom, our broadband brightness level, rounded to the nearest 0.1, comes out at 37.1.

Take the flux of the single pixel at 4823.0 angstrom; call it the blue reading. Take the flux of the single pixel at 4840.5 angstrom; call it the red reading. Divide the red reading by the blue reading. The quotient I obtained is 1.3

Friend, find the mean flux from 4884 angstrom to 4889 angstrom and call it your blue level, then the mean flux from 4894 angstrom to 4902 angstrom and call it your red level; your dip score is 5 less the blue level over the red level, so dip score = 4.16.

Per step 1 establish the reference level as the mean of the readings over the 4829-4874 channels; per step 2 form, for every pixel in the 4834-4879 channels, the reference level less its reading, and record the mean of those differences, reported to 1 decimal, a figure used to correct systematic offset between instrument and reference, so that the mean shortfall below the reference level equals 0.5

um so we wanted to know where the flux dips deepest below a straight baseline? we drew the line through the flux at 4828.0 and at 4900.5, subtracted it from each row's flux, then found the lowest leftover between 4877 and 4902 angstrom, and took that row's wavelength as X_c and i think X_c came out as 4878.0 angstrom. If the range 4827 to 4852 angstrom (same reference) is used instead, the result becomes 4845.5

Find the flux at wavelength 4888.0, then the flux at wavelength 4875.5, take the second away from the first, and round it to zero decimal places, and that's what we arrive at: 5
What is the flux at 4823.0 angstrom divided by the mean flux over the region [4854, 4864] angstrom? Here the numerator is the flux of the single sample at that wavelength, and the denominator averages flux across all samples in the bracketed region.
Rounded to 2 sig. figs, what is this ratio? 0.88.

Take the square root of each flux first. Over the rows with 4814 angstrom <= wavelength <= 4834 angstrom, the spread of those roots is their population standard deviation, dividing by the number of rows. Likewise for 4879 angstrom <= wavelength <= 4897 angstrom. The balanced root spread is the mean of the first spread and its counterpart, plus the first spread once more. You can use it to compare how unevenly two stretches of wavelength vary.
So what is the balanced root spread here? 0.63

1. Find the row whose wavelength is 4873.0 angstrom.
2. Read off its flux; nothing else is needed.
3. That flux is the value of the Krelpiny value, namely 35.99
